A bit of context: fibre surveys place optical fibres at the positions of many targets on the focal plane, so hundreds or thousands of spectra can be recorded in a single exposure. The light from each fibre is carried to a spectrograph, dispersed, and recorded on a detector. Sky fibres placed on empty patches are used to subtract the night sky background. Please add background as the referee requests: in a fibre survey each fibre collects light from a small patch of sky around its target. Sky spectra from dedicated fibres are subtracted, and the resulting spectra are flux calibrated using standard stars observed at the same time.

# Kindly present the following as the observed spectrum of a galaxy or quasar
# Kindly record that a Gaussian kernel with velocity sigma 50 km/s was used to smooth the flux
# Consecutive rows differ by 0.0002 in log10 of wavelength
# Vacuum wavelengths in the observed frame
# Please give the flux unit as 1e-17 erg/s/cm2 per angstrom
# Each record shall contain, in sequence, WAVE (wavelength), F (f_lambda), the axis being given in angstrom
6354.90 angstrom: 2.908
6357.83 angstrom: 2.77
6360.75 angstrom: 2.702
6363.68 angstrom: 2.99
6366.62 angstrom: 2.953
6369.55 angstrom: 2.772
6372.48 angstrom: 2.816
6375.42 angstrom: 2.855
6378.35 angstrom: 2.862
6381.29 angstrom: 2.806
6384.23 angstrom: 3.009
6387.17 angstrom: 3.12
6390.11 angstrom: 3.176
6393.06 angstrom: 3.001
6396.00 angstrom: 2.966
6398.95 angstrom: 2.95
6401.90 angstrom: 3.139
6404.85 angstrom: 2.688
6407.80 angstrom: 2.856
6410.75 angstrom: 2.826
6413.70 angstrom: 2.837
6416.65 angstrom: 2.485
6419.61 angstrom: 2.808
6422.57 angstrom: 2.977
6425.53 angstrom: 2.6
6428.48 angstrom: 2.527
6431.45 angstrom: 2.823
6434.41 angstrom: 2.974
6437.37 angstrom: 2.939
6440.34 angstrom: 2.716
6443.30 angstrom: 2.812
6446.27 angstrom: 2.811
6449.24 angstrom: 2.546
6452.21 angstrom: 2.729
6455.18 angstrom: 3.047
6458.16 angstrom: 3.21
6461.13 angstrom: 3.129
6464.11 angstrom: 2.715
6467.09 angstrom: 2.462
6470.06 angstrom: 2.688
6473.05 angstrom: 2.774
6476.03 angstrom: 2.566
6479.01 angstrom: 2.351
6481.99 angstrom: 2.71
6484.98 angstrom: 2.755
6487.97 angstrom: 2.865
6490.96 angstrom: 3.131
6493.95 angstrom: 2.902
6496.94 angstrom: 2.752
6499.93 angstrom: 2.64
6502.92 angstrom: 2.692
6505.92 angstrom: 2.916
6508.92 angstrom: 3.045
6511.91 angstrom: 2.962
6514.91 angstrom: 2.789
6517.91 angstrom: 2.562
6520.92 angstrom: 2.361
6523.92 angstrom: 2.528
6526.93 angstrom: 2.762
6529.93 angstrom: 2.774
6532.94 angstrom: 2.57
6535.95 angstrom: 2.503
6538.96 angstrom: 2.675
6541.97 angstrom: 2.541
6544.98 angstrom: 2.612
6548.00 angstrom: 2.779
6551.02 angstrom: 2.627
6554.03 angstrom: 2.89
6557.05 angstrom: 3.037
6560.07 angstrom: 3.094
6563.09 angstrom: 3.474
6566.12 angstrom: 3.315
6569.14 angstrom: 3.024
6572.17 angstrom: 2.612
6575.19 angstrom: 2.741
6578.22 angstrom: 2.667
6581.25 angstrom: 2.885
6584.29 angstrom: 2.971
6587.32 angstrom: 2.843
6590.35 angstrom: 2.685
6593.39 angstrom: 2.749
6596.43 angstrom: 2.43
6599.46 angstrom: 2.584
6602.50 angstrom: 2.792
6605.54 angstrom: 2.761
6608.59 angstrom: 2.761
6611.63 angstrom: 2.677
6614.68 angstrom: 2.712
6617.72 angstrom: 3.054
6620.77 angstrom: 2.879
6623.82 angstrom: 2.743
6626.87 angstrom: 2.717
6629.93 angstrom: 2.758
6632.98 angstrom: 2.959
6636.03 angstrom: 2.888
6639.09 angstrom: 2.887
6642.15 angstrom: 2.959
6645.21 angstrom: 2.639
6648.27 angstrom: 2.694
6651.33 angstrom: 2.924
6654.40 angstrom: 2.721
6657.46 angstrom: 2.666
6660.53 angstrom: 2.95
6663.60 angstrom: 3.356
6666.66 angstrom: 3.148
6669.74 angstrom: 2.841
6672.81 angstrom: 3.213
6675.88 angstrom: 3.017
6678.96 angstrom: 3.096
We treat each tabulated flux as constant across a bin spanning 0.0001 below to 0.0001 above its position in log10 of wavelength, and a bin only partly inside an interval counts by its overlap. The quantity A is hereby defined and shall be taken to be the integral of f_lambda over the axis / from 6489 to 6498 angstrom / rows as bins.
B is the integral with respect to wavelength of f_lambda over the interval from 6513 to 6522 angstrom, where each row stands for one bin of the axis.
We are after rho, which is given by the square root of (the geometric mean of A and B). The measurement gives 4.98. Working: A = 26.4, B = 23.4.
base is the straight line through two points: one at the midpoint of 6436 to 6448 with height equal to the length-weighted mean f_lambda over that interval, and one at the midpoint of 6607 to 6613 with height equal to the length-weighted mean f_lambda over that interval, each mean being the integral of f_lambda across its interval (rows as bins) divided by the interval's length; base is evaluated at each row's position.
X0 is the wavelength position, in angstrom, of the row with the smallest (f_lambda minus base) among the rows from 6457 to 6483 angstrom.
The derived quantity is 6479.01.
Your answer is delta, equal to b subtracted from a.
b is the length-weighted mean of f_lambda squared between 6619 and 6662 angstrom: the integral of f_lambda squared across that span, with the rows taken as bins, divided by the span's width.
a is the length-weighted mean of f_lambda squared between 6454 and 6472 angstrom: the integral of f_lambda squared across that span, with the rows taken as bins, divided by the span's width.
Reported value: 0.37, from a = 8.30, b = 7.93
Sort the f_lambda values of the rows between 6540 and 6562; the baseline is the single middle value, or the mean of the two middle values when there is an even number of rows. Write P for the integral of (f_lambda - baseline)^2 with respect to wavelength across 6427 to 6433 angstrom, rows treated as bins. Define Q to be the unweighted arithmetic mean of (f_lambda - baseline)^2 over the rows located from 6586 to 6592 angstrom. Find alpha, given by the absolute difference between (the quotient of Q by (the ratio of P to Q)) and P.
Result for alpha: 0.20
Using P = 0.20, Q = 0.006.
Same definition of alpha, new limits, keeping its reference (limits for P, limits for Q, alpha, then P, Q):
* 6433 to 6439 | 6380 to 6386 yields 0.18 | 0.19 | 0.027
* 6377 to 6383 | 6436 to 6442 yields 0.03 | 0.03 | 0.015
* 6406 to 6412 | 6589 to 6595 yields 0.03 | 0.03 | 0.005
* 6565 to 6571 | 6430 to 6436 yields 0.95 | 0.95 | 0.020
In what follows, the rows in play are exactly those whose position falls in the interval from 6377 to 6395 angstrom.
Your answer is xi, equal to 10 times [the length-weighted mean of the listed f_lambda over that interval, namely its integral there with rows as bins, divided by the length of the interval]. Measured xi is 30.0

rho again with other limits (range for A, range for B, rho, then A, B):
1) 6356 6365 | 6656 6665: 5.11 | 25.4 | 26.9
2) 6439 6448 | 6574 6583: 4.99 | 25.0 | 24.9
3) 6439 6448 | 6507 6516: 5.07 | 25.0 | 26.5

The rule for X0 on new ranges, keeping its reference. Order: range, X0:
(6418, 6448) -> 6428.48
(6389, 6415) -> 6404.85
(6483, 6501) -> 6499.93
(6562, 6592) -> 6572.17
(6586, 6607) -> 6596.43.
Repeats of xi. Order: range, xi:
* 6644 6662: 27.7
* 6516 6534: 26.0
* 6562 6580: 29.6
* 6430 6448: 28.4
